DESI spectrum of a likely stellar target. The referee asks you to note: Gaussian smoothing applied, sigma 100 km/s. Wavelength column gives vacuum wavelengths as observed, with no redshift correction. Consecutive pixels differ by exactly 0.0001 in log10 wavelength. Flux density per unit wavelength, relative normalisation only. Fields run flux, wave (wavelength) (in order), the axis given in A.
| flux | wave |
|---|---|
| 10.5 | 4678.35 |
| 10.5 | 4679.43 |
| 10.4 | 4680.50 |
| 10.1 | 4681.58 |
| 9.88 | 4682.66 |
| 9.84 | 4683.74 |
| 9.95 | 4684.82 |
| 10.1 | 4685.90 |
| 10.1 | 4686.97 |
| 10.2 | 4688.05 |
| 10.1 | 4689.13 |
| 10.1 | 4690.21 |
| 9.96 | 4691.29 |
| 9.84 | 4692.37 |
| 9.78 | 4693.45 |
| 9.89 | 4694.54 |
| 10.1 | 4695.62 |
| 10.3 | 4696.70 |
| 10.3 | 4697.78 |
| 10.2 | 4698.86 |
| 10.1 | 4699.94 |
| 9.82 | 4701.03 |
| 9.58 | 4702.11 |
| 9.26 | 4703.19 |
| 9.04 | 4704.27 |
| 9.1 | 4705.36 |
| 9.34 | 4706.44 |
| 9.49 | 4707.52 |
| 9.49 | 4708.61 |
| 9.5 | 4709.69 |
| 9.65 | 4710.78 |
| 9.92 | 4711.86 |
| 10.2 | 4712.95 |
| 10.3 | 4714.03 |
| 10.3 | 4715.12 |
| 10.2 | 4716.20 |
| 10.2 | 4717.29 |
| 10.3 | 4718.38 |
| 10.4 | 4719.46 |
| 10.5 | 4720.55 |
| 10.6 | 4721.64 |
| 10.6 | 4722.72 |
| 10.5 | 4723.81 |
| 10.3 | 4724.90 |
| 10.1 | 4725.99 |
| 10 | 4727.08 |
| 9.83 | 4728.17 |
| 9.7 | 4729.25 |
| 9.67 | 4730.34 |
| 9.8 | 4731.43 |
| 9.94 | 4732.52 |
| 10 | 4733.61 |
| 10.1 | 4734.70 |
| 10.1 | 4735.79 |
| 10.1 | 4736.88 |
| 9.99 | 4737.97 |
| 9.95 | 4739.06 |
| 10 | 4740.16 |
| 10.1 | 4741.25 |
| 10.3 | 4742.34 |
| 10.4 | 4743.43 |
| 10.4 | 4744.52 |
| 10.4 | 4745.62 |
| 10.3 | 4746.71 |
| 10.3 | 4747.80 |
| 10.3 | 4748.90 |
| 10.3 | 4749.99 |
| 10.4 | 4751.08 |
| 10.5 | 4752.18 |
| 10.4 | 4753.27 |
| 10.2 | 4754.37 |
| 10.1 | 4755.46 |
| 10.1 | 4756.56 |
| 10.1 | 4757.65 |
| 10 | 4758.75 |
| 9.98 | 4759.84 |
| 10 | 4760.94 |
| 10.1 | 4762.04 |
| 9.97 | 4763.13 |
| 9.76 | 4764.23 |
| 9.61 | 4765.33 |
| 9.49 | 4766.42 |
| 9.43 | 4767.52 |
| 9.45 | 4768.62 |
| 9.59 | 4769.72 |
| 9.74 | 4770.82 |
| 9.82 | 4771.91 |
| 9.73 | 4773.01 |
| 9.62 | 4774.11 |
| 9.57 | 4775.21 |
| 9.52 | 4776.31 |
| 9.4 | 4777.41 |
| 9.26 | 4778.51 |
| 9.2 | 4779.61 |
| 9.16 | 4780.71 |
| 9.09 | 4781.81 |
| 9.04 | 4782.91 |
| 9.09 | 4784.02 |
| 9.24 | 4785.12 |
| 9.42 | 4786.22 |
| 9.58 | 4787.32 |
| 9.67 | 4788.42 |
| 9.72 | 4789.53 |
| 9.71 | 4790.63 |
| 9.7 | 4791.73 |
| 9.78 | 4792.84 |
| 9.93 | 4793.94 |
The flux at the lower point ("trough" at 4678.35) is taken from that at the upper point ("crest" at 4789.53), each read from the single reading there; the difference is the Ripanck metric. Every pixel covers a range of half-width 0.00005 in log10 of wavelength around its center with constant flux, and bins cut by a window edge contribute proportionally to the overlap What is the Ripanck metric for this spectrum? -0.78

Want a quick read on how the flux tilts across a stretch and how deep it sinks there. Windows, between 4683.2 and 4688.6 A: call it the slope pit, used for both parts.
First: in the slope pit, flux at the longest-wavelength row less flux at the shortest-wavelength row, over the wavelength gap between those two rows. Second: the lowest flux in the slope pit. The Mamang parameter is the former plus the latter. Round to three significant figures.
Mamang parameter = 9.92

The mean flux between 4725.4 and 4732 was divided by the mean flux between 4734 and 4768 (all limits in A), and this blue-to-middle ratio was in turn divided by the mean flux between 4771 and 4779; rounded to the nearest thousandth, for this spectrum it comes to 0.102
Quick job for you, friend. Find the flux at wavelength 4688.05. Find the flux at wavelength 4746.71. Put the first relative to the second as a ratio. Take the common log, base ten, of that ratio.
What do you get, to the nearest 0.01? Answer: 0.00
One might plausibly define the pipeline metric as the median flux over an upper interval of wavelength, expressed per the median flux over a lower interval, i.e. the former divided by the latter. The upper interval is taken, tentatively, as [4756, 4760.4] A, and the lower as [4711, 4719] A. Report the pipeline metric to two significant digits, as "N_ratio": 0.99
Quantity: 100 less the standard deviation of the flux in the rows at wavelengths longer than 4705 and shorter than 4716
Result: 99.6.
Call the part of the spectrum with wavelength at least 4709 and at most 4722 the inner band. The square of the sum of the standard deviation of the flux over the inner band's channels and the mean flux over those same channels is 110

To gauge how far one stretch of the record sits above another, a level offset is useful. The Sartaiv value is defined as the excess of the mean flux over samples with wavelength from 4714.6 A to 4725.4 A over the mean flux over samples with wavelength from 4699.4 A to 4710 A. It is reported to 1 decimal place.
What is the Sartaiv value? 0.9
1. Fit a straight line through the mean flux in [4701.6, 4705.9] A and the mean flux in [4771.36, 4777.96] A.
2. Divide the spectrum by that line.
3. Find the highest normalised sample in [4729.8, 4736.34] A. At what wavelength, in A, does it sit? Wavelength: 4734.70 A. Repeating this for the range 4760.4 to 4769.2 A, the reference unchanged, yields 4762.04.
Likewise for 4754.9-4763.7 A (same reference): 4755.46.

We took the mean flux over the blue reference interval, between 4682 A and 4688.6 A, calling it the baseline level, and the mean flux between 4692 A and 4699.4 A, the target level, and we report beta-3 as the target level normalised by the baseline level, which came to 1.00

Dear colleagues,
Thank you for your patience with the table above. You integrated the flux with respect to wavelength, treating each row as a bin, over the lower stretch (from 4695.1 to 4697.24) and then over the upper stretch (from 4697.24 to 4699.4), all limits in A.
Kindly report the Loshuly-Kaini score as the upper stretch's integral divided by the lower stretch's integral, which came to 1.01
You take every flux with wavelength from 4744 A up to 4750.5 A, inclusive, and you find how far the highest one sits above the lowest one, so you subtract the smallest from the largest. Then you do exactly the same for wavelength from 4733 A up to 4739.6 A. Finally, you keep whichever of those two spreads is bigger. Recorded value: 0.15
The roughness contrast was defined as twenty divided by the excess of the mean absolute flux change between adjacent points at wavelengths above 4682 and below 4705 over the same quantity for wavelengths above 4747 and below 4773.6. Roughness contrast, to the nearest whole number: 460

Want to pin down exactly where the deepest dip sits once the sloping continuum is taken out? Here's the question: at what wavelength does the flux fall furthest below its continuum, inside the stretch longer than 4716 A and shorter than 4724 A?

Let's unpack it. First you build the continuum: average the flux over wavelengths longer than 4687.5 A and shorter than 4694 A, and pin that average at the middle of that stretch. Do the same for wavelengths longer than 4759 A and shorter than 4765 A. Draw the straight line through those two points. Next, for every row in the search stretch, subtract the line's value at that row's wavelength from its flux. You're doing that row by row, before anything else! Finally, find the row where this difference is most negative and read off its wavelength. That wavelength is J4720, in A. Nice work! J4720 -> 4716.20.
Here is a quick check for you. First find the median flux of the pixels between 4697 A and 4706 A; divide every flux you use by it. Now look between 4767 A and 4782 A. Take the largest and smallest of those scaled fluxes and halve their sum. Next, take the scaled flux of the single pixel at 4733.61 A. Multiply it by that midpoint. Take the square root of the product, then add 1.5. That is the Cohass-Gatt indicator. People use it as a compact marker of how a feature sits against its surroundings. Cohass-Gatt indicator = 2.50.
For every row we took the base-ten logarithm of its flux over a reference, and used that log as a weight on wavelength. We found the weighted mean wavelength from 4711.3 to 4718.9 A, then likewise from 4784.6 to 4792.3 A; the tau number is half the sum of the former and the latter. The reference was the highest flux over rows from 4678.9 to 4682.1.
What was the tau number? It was 4751.3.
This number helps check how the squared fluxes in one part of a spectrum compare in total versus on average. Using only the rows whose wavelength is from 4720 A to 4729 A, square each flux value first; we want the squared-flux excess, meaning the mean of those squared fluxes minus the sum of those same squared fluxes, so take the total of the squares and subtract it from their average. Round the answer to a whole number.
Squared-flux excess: -744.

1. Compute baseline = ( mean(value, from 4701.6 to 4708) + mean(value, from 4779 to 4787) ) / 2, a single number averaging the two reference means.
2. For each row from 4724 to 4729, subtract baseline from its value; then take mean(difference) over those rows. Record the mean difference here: 0.82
